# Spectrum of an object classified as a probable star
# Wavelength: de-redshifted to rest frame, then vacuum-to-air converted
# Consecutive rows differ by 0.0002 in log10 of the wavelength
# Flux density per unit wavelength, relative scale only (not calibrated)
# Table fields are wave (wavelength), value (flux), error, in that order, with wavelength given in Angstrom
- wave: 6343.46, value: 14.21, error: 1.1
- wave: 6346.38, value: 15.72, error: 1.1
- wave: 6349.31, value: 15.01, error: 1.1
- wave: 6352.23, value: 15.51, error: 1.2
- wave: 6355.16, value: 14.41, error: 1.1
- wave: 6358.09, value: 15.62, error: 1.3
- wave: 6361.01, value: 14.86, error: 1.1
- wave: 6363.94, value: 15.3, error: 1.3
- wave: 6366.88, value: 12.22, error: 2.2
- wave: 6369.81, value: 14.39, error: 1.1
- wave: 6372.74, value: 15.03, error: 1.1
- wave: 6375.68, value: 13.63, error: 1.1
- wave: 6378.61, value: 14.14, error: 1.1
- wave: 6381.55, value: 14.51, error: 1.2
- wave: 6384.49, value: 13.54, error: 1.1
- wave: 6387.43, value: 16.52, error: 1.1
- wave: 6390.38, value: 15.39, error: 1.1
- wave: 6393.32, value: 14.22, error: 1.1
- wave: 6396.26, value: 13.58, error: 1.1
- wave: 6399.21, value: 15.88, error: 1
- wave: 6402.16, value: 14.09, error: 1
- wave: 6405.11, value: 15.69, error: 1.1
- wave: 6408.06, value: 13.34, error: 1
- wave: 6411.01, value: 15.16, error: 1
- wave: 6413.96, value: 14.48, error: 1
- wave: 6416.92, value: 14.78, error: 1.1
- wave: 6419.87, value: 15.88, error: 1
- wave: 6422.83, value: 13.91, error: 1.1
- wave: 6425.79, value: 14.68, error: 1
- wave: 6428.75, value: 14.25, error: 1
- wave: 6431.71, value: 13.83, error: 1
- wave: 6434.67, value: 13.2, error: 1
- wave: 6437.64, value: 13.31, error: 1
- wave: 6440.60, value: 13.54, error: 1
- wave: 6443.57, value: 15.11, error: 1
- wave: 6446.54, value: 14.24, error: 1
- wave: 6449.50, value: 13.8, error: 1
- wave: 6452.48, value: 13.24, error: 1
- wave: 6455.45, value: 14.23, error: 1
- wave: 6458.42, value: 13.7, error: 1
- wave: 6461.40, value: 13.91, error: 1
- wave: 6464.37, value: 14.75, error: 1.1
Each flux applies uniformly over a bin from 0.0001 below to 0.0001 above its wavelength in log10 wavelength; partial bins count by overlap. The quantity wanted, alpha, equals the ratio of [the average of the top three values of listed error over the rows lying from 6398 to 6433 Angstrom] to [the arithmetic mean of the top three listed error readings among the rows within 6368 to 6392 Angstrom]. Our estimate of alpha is 1.0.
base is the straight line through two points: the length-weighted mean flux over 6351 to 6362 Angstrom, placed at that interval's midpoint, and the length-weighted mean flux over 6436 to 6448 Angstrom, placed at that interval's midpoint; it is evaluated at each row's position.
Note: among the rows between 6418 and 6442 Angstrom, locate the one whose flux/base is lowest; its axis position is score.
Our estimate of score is 6434.67 Angstrom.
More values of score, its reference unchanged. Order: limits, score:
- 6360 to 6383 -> 6366.88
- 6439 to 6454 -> 6452.48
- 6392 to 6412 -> 6408.06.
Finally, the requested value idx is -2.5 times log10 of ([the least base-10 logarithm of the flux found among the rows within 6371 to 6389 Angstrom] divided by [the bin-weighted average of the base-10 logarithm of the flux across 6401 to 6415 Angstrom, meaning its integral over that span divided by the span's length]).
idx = 0.030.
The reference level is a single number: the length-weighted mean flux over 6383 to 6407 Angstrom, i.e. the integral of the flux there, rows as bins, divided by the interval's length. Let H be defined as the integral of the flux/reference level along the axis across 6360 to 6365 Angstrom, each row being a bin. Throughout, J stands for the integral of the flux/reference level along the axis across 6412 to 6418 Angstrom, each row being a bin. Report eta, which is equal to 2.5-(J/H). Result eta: 1.3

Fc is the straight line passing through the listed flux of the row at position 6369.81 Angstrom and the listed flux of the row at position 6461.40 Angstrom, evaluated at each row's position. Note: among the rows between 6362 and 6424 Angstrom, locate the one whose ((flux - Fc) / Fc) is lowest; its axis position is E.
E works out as 6366.88 Angstrom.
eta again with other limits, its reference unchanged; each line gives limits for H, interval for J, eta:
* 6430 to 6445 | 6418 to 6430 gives 1.6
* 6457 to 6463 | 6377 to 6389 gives 0.4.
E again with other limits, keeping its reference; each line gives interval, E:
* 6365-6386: 6366.88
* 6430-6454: 6434.67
